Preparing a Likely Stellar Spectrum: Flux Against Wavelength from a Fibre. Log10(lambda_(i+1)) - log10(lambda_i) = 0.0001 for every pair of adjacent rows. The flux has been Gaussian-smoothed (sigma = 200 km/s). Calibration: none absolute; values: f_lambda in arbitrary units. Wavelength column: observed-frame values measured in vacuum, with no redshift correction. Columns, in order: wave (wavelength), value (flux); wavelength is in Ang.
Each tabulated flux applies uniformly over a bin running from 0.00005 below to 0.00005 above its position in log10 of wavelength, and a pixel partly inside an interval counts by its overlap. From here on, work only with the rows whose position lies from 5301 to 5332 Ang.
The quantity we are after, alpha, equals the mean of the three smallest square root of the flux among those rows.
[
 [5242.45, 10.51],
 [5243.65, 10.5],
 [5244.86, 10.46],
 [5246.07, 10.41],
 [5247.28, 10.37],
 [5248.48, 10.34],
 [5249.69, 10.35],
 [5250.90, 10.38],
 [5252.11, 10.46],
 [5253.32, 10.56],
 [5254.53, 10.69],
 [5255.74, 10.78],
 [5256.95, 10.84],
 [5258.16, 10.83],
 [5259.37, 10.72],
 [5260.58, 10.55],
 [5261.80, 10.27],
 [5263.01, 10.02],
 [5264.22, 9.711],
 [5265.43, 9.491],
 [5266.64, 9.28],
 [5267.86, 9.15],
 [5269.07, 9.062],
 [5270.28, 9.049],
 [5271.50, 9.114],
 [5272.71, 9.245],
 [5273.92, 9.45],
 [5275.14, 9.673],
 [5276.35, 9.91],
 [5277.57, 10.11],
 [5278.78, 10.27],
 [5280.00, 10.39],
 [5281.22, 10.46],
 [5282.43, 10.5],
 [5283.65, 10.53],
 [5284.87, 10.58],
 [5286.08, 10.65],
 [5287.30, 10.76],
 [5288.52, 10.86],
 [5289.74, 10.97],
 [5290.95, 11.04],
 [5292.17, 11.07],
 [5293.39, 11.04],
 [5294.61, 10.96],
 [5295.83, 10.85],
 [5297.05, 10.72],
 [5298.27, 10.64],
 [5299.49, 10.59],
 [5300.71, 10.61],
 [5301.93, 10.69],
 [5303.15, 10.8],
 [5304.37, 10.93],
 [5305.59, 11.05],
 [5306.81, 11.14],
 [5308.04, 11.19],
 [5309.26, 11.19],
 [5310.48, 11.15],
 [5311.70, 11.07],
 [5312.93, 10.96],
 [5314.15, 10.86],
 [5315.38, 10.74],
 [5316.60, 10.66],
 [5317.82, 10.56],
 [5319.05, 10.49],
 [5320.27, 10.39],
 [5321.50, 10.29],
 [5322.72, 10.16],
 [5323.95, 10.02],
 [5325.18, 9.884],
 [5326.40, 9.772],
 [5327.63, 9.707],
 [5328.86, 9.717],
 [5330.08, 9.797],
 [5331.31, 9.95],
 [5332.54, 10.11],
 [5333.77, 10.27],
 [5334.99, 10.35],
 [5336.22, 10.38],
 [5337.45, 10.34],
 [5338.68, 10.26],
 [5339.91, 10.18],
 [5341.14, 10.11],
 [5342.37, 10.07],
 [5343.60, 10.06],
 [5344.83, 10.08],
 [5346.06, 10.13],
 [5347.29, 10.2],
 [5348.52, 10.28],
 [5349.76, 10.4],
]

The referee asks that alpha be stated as 3.12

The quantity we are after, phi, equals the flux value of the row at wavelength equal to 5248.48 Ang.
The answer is 10.34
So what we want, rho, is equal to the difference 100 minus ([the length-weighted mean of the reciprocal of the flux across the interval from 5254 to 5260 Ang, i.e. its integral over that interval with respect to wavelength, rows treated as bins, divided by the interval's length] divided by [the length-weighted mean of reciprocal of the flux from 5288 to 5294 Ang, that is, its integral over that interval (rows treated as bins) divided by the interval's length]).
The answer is 99.0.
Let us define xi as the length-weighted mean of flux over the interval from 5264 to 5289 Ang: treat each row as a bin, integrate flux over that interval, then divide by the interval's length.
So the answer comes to 9.9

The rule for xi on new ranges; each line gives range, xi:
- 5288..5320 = 10.9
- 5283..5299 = 10.8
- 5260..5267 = 9.9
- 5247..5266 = 10.4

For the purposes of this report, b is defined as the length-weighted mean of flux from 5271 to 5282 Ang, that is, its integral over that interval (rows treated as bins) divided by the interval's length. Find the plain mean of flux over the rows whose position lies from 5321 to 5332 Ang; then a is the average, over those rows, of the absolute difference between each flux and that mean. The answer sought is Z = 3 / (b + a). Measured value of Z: 0.299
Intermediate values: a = 0.163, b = 9.9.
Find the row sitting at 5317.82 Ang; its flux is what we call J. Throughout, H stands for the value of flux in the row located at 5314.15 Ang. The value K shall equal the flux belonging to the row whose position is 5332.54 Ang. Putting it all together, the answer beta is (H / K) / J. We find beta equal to 0.102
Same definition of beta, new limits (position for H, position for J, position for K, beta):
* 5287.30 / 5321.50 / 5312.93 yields 0.095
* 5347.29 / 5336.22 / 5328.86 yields 0.101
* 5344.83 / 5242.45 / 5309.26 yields 0.086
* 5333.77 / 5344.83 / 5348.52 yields 0.099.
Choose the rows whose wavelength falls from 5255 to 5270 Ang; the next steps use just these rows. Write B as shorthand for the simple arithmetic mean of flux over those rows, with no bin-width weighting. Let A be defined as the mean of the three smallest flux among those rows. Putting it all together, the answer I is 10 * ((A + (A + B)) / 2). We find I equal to 142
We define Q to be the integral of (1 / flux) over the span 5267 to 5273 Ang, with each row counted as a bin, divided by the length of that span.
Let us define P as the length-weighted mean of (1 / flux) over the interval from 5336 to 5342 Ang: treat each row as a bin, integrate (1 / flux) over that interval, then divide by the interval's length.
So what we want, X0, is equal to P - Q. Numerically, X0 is -0.0119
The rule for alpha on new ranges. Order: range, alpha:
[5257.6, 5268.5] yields 3.05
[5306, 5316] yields 3.29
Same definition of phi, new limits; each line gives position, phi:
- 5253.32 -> 10.56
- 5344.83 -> 10.08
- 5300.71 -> 10.61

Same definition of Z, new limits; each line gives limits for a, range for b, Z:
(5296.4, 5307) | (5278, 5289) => 0.280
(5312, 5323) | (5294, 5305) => 0.274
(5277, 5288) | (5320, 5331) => 0.297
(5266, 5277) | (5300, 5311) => 0.268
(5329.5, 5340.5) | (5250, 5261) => 0.278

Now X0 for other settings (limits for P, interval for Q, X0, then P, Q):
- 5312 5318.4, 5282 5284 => -0.0021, 0.0928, 0.095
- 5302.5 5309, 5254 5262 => -0.0028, 0.0907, 0.094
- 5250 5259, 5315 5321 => -0.0008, 0.0940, 0.095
